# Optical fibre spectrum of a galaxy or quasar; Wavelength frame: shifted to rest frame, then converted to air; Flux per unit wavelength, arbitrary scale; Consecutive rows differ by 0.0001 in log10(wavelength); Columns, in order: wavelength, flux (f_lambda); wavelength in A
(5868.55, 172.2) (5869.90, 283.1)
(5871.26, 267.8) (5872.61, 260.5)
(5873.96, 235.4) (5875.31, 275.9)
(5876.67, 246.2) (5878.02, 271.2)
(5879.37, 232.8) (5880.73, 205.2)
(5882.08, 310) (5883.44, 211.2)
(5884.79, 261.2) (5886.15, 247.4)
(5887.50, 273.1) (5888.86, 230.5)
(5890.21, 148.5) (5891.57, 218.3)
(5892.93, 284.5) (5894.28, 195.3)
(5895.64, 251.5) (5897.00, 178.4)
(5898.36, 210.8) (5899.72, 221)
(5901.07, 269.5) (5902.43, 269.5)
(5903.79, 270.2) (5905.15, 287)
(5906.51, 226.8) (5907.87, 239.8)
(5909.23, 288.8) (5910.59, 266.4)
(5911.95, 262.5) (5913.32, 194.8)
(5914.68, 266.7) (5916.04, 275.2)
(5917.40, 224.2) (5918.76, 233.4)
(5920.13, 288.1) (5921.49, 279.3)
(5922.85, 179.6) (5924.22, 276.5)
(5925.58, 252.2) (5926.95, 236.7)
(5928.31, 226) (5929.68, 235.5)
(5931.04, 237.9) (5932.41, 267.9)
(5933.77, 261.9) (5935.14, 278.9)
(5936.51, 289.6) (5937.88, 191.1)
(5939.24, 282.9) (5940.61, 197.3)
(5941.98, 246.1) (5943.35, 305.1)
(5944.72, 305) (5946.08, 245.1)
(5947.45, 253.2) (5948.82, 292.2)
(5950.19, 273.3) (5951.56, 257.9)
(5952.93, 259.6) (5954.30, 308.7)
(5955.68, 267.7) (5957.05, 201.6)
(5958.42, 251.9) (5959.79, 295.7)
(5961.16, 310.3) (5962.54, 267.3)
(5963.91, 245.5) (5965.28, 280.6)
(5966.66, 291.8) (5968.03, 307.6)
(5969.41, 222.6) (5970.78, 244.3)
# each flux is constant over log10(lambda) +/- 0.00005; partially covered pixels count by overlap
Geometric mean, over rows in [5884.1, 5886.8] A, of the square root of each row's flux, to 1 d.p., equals 15.9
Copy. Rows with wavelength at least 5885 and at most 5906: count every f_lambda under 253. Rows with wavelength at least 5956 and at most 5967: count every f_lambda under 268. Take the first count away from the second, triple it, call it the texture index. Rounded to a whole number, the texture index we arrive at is -15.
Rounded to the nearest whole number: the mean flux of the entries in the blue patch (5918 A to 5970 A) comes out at 261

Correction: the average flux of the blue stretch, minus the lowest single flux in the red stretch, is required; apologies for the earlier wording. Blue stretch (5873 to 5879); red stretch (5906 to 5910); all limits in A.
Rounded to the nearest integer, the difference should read 30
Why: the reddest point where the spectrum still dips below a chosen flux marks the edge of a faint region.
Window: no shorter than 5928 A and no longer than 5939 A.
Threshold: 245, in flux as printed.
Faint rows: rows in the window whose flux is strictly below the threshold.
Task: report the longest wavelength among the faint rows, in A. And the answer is 5937.88 A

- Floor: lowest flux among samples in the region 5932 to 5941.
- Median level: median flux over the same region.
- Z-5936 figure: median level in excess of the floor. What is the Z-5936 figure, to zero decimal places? 77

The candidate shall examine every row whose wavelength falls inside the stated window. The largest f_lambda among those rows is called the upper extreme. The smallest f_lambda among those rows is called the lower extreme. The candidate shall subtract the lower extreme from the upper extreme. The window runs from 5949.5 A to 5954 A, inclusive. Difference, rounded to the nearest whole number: 15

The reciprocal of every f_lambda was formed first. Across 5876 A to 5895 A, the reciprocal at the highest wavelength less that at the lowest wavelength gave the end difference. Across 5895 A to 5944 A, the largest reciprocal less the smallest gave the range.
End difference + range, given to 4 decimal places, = 0.0034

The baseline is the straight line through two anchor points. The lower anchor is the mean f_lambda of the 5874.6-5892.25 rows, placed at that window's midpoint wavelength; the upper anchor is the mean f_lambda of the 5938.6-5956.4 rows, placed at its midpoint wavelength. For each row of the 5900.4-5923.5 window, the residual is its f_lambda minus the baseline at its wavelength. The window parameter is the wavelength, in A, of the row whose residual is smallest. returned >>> 5922.85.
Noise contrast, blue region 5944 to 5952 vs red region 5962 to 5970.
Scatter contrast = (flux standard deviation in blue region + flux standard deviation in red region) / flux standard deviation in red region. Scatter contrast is 1.76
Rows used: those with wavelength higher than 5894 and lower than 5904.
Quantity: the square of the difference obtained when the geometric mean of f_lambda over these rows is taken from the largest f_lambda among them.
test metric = 1564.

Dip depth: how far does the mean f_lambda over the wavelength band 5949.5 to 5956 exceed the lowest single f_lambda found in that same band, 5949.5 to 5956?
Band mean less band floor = 16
